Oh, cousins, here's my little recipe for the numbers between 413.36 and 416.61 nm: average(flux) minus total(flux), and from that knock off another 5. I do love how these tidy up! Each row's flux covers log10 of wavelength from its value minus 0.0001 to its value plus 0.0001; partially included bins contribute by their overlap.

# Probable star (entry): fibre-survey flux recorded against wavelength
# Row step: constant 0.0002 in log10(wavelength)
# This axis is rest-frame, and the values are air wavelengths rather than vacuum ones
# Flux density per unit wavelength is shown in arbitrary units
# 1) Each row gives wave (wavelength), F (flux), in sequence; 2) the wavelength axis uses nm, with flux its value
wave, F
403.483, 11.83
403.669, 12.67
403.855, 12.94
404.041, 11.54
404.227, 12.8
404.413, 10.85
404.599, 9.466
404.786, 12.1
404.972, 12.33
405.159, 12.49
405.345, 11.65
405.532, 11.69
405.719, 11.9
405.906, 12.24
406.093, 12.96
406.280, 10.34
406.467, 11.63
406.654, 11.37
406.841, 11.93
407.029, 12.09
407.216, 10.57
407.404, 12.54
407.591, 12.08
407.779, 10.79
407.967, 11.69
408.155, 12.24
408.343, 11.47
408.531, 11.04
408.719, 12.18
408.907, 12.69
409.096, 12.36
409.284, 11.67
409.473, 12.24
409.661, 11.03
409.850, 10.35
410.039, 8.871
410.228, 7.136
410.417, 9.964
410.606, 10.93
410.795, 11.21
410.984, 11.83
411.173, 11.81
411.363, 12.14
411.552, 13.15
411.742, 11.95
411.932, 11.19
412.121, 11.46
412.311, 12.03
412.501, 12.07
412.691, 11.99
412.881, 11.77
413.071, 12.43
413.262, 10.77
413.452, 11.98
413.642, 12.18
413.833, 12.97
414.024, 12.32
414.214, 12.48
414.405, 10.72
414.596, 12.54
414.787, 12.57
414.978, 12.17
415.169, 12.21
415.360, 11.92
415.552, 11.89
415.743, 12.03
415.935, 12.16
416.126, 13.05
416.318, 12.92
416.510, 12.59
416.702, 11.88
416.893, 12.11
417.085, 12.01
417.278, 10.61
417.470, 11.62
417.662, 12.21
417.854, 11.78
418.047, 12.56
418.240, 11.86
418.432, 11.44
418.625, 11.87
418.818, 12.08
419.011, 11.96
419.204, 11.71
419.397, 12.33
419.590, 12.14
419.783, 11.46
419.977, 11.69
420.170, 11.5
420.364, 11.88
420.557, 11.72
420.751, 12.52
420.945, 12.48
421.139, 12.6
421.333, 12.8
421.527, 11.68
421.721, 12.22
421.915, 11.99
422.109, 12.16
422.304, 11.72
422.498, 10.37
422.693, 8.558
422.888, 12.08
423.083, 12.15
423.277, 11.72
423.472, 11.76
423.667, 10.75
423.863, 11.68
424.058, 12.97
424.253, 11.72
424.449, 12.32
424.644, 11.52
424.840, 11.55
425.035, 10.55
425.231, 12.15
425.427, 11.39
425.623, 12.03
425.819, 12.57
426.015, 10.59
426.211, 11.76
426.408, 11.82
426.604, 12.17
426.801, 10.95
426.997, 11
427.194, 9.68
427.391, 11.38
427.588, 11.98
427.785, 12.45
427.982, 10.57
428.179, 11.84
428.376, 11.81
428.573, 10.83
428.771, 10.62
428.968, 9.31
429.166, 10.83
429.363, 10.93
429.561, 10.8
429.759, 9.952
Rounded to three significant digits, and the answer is -201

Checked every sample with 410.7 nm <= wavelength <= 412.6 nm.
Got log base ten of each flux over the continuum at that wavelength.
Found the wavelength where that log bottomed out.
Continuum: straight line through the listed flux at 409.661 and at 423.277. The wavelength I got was 411.932 nm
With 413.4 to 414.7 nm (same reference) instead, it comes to 414.405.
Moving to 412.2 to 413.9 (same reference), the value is 413.262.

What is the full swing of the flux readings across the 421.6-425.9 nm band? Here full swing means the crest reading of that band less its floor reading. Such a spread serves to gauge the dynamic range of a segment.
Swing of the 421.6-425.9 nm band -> 4.4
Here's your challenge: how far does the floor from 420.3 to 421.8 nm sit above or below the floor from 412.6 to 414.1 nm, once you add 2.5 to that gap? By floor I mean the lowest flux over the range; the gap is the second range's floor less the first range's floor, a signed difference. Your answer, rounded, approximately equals 3.4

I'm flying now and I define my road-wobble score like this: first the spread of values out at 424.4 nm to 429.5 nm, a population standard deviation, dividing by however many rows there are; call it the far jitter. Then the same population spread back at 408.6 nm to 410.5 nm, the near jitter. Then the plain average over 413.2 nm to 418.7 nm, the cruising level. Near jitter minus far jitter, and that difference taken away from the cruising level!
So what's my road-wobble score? 11.2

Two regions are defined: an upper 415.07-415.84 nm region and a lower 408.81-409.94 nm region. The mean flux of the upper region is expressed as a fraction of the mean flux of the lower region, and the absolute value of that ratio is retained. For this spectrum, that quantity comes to 1.02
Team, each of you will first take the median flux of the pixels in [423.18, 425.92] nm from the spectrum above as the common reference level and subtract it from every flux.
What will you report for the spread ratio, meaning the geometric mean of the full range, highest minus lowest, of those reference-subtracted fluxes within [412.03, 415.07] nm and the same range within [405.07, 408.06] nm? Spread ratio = 2.43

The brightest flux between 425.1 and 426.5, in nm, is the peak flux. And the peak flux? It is 12.57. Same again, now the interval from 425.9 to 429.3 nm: 12.45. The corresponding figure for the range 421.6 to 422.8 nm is 12.22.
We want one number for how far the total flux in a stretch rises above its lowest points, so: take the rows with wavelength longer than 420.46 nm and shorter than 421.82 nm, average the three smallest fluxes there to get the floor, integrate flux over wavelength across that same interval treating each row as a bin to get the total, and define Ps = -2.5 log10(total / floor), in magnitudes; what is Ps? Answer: -0.37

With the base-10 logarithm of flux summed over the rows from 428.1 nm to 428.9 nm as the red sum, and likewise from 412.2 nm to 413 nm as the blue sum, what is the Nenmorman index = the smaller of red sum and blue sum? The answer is 4.21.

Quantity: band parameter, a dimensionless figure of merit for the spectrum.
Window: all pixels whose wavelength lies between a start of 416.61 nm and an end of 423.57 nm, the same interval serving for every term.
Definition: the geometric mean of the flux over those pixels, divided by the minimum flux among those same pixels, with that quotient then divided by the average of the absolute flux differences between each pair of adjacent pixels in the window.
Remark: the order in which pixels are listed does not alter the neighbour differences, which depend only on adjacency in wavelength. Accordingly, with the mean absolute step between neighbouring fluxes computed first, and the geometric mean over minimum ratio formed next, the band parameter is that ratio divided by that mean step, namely 2.4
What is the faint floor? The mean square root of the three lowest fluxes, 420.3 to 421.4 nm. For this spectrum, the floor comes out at 3.47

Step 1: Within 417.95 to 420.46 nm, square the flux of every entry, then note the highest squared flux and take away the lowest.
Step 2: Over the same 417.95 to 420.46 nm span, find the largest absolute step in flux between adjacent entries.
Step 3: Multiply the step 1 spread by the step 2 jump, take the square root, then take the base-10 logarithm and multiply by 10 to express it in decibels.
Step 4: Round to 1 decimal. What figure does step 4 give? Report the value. 6.4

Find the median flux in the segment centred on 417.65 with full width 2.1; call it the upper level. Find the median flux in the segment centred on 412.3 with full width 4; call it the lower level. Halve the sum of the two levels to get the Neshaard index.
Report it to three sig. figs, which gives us 11.9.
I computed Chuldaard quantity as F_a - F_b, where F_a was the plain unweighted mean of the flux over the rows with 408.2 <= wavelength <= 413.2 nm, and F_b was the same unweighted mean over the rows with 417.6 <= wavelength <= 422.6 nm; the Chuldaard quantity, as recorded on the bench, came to -0.5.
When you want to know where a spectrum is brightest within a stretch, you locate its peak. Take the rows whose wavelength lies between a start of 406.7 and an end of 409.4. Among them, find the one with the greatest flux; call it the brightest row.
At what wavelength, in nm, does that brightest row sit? 408.907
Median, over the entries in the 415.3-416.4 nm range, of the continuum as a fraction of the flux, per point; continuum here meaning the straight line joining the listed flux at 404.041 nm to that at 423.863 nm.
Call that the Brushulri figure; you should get 0.96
